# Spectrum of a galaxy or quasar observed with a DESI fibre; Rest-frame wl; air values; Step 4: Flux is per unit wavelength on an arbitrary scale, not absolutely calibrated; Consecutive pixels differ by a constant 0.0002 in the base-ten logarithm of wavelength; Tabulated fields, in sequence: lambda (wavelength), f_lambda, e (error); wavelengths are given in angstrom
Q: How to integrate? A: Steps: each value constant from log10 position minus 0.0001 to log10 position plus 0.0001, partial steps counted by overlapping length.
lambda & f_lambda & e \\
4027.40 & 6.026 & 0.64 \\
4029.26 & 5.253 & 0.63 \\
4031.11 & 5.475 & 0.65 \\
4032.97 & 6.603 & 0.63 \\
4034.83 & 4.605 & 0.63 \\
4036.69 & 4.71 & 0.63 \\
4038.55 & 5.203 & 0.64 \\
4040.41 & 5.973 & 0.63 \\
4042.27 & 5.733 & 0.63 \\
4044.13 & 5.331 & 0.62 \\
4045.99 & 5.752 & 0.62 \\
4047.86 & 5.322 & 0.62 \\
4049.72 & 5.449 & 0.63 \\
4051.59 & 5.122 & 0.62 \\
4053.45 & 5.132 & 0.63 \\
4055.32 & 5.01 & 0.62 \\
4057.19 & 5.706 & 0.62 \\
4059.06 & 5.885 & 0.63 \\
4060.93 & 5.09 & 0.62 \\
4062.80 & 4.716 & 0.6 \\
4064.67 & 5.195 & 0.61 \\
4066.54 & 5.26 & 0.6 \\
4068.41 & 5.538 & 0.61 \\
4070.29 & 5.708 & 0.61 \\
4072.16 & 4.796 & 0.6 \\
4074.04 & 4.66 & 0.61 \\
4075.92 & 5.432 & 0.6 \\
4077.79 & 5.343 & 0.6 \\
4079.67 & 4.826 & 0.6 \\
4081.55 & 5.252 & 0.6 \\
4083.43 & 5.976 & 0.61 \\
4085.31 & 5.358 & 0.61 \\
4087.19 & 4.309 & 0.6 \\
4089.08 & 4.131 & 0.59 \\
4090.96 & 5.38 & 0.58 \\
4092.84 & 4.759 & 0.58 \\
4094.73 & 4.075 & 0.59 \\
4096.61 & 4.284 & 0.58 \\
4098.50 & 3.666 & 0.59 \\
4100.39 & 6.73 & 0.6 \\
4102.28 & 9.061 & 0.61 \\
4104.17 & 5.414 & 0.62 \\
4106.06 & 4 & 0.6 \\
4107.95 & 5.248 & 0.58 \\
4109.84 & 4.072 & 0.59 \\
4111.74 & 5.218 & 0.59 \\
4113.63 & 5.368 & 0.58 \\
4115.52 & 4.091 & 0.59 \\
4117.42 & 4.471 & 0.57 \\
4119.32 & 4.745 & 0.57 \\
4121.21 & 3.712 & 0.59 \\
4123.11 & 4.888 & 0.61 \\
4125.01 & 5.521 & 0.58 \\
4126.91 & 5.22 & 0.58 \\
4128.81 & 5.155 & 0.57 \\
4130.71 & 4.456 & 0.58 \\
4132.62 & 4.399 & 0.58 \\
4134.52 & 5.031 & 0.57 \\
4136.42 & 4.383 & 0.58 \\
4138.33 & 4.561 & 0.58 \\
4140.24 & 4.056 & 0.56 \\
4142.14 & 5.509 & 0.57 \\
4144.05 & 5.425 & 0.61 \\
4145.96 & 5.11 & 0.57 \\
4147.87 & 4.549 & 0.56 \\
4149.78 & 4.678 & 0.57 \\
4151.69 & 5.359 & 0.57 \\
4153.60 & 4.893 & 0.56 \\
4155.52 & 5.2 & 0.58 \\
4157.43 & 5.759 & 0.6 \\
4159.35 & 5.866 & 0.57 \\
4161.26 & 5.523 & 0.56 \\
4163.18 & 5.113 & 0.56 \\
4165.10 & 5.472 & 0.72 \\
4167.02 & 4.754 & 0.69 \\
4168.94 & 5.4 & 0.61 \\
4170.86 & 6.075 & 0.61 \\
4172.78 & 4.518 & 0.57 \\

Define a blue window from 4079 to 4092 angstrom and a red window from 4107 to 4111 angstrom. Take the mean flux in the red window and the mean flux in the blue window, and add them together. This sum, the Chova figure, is 9.7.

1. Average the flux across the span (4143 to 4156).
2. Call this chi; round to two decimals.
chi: 5.03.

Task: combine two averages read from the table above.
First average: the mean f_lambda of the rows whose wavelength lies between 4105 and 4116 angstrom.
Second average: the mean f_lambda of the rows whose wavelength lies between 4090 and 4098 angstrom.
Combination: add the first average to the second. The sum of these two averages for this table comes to 9.3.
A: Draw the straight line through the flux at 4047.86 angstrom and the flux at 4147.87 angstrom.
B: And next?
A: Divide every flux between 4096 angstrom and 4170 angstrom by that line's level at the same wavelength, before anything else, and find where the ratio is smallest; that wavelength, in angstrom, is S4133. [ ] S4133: 4098.50 angstrom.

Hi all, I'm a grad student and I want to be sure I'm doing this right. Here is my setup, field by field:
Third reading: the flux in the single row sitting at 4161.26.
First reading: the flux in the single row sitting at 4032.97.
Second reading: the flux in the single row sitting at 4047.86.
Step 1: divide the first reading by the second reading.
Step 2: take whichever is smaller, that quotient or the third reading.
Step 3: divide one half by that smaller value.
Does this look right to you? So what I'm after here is 0.40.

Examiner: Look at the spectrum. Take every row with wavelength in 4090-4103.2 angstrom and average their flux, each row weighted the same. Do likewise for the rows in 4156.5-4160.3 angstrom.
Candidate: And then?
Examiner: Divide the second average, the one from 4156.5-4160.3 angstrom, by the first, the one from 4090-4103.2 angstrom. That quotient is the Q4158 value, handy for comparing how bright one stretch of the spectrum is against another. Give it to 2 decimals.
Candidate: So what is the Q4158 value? 1.07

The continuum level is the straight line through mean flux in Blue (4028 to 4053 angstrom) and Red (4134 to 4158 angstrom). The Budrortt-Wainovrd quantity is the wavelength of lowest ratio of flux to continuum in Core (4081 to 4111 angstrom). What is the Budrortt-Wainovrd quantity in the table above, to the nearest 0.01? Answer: 4098.50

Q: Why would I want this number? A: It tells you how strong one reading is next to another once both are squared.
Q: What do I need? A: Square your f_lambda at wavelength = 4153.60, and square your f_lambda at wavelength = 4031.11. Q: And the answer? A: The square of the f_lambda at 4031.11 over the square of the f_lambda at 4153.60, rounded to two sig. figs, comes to 1.3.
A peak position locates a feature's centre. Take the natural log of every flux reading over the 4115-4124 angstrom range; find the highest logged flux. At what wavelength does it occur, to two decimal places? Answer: 4123.11 angstrom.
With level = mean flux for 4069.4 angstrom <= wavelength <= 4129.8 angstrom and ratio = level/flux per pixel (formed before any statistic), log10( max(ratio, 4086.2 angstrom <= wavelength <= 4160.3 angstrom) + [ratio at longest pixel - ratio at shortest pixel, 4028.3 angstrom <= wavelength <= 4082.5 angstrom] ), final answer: 0.14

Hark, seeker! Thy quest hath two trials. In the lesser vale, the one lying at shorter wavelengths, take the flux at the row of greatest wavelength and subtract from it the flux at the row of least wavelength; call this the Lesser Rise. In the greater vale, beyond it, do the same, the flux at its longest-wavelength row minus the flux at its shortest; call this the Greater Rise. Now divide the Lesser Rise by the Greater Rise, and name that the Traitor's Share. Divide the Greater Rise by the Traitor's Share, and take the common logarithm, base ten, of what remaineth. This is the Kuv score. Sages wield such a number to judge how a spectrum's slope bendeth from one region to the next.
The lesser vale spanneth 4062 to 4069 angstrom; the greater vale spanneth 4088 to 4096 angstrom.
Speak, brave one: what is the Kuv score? -2.4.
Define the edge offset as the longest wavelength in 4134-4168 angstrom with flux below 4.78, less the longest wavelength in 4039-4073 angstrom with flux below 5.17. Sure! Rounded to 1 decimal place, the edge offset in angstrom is 94.9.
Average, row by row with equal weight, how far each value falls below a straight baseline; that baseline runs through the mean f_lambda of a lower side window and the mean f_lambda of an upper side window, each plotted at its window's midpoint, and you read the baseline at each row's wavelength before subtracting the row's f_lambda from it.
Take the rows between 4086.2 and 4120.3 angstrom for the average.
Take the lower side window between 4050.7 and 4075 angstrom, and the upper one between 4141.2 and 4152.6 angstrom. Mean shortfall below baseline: 0.22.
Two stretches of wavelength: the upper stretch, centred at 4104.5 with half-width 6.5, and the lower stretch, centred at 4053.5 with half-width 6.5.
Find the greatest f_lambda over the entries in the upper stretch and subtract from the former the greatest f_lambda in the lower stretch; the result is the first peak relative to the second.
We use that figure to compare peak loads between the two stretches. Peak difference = 3.2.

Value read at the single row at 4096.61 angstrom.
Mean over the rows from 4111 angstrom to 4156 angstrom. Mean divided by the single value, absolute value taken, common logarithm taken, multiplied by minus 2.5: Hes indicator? -0.13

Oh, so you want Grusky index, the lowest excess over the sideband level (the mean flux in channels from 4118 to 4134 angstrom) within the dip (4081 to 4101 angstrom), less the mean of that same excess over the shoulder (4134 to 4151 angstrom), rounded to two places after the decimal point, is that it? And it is -1.15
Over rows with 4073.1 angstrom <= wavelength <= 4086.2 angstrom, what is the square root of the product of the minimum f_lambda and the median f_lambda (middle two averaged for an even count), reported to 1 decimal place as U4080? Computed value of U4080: 5.0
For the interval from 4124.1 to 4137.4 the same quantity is 4.7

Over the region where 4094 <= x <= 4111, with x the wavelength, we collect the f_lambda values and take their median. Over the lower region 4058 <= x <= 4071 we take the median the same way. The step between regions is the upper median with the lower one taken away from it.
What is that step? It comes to -1.0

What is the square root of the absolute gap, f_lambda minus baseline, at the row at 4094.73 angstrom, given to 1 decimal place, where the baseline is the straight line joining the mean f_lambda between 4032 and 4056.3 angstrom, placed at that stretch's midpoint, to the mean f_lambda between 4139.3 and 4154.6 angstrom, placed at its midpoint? 1.0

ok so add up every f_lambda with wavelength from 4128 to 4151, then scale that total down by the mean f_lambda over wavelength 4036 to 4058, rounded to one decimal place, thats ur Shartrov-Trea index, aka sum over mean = 10.7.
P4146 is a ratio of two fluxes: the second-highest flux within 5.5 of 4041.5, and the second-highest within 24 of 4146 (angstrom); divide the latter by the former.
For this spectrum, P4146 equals 1.00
